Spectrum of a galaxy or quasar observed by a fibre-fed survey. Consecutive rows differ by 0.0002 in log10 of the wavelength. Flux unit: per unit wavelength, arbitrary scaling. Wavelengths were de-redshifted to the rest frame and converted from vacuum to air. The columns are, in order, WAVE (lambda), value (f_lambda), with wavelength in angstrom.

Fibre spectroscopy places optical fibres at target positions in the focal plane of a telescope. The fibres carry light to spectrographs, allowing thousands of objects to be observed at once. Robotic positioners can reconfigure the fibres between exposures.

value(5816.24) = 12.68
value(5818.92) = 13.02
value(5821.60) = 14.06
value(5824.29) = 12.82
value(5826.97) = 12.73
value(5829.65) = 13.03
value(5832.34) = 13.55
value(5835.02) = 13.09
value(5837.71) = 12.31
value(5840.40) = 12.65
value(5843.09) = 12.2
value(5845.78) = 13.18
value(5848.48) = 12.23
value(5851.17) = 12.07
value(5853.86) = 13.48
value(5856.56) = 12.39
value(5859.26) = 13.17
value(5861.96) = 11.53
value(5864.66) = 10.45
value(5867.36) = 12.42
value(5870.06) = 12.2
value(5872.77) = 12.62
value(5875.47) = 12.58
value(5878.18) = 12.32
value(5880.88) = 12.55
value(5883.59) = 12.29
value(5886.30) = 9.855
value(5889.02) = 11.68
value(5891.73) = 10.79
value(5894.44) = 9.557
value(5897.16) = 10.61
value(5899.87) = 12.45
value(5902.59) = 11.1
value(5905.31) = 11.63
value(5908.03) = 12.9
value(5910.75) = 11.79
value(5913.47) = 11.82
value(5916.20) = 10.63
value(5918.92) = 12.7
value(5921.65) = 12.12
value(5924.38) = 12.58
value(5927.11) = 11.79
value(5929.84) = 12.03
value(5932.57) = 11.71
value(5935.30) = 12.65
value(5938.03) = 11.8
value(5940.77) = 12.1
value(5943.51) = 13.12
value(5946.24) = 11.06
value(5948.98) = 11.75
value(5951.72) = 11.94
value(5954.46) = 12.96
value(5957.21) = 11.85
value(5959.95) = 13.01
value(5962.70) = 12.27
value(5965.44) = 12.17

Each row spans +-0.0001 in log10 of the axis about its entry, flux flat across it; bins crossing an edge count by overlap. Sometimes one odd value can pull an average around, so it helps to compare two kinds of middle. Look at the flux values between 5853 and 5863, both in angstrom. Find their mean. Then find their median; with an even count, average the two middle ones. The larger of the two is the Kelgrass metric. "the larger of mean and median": 12.8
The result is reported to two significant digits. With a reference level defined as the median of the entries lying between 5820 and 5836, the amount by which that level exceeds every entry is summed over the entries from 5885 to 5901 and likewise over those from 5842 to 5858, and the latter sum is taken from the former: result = 11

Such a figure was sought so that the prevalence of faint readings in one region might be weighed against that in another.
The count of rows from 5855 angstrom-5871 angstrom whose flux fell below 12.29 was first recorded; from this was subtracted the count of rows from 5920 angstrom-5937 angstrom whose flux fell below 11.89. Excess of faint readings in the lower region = 1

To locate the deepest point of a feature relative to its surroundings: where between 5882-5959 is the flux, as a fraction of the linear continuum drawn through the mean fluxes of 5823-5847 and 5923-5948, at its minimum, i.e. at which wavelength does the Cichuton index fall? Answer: 5894.44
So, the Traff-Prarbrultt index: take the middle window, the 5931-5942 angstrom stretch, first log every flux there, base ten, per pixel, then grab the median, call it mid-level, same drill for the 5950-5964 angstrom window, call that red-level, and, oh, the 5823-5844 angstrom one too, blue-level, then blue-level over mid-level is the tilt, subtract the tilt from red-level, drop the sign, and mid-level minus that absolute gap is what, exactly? 1.02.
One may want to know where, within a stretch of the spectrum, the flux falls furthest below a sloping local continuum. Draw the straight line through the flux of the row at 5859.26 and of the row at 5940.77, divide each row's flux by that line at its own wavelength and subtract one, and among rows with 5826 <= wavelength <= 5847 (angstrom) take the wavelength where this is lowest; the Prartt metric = 5843.09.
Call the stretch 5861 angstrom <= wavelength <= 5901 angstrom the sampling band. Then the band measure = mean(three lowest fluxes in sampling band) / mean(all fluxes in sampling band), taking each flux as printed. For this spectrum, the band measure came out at 0.859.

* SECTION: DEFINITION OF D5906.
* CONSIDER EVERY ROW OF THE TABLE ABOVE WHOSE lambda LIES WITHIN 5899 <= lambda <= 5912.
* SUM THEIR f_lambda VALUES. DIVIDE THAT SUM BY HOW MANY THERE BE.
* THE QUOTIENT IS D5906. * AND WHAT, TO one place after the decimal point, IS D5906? 12.0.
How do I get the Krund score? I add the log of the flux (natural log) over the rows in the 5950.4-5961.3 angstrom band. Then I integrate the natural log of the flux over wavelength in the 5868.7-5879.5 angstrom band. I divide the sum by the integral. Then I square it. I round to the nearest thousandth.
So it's 0.137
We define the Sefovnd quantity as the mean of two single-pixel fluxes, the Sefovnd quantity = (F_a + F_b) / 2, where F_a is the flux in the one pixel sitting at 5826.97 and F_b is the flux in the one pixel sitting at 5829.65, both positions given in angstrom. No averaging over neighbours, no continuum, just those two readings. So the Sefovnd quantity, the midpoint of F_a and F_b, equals 12.9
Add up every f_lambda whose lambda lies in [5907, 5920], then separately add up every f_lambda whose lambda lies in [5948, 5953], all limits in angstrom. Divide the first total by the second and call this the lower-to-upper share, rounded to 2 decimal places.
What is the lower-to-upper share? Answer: 2.53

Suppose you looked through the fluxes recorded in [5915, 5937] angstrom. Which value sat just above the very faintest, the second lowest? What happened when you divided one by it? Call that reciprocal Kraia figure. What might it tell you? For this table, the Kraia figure 0.085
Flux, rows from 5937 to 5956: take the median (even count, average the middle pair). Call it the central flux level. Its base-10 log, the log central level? 1.08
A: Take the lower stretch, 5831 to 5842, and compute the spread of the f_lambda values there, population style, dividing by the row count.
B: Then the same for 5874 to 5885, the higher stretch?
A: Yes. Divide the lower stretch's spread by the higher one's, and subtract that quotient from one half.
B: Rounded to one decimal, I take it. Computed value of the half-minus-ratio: -3.1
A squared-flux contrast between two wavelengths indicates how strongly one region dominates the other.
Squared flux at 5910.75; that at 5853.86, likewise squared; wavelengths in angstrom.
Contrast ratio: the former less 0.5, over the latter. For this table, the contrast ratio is 0.76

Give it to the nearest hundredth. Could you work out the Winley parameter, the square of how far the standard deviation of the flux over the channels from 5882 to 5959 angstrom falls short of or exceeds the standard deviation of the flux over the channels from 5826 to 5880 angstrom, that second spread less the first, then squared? 0.03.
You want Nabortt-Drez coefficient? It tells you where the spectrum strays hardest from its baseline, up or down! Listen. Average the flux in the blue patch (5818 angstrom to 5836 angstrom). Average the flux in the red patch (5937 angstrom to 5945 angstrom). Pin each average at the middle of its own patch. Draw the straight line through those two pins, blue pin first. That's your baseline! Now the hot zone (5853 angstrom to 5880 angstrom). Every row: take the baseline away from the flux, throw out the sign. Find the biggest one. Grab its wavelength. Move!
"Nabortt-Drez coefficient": 5864.66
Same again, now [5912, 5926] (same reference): 5916.20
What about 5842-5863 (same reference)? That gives 5861.96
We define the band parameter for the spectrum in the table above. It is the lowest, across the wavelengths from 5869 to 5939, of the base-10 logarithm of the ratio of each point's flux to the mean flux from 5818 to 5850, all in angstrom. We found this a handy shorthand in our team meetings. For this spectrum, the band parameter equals -0.13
